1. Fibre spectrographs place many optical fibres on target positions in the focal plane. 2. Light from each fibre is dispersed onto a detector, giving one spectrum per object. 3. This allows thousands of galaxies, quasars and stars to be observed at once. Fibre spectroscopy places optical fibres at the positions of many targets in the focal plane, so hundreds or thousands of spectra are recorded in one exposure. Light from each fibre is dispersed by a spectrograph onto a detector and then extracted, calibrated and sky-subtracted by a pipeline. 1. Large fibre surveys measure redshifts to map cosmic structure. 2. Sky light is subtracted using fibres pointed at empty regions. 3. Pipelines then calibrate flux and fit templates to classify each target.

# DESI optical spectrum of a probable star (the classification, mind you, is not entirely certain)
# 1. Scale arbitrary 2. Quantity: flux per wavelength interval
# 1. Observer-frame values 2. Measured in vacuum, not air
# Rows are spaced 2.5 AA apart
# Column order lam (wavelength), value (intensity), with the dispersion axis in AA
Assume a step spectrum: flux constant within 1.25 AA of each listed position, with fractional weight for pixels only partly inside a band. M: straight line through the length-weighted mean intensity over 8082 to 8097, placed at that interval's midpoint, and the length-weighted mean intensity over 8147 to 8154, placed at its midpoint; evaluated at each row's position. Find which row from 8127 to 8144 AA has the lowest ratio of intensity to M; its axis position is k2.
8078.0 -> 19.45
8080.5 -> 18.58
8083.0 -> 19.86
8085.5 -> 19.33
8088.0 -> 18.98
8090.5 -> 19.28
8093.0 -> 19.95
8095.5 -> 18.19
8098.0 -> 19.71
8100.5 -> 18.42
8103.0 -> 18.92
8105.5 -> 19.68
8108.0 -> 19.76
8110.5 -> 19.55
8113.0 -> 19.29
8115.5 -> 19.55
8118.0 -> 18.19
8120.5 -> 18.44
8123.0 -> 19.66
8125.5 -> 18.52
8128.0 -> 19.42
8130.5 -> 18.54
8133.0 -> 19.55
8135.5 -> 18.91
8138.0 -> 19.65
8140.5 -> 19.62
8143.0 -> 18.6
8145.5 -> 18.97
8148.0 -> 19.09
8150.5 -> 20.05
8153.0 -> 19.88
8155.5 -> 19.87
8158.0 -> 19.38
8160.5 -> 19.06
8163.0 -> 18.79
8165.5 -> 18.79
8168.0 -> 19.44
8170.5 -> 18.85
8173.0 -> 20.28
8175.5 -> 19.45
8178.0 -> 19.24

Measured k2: 8143.0 AA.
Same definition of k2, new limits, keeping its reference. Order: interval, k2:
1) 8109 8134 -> 8118.0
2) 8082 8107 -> 8095.5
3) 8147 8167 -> 8165.5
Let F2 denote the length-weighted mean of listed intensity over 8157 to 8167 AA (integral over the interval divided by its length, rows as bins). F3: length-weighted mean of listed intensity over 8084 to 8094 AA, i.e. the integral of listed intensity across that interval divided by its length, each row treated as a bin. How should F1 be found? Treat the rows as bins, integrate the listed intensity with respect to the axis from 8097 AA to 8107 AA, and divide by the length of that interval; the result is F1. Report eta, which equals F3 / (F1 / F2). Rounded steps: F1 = 19.2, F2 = 19.0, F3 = 19.4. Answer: 19.2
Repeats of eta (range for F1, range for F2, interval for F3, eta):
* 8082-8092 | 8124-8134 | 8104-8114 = 19.2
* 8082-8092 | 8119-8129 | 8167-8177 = 19.1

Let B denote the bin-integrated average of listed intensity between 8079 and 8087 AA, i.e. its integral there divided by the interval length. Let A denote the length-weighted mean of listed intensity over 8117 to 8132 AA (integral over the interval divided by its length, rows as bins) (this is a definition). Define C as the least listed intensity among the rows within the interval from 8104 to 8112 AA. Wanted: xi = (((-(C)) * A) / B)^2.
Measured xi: 365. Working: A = 18.8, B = 19.3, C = 19.55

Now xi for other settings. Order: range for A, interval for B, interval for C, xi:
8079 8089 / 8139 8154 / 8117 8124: 325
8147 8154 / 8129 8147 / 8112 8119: 351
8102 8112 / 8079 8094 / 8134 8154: 352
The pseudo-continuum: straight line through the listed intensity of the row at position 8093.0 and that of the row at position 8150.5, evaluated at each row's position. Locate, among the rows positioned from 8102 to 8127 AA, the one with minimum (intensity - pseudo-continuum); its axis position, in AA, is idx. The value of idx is 8118.0 AA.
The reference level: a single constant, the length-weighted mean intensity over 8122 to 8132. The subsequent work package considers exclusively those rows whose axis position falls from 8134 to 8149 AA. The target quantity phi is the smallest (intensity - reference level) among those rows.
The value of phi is -0.43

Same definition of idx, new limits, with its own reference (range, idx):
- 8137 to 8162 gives 8143.0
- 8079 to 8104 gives 8095.5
